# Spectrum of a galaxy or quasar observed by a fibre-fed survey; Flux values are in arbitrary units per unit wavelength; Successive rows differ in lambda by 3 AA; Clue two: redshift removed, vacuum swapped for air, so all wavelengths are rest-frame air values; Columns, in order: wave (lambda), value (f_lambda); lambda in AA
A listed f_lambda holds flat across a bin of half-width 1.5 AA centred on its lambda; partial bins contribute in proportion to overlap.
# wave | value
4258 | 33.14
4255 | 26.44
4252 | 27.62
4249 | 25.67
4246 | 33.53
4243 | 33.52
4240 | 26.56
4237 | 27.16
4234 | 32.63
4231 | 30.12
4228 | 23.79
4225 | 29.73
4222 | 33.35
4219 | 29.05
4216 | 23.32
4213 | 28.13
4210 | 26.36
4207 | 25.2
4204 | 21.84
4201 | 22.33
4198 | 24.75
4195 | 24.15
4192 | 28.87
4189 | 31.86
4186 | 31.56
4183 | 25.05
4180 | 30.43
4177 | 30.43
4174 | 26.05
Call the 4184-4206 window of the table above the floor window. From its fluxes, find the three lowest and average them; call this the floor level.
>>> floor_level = 22.8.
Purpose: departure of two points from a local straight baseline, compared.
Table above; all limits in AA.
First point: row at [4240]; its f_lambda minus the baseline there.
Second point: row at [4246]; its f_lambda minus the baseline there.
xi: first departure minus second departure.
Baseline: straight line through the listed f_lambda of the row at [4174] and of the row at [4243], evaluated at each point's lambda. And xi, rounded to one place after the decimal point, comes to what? -6.3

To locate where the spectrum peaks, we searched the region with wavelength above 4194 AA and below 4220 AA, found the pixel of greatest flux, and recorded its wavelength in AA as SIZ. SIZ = 4219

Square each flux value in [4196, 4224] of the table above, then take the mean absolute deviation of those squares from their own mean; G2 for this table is 152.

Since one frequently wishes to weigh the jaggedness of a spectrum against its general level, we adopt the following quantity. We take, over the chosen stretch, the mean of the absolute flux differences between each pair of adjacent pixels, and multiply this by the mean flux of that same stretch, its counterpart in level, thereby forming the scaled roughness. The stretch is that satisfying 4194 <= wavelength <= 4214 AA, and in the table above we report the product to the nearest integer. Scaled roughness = 40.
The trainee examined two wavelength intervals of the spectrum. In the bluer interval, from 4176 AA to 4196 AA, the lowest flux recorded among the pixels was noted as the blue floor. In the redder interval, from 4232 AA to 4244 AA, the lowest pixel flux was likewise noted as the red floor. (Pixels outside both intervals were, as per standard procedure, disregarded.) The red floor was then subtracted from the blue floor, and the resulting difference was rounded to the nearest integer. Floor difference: -2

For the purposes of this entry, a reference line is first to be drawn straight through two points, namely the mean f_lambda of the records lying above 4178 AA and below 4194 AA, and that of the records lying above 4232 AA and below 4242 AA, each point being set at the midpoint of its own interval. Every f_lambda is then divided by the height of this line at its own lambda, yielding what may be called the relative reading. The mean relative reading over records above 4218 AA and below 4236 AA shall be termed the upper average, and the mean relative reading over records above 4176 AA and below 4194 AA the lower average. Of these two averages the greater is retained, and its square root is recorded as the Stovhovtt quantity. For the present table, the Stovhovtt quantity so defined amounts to 1.01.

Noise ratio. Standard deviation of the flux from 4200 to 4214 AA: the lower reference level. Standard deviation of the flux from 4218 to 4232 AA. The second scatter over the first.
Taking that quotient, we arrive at 1.29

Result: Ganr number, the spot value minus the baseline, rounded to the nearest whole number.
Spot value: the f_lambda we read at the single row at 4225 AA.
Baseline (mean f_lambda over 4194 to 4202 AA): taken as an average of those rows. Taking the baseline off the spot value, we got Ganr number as 6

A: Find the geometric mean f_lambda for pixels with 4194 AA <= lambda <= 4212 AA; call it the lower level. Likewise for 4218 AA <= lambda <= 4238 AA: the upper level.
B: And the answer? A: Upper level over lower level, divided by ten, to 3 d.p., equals 0.122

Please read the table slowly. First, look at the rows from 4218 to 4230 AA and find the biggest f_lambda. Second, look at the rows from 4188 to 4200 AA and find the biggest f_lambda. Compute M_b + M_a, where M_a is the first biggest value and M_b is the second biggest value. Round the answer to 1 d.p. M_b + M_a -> 65.2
